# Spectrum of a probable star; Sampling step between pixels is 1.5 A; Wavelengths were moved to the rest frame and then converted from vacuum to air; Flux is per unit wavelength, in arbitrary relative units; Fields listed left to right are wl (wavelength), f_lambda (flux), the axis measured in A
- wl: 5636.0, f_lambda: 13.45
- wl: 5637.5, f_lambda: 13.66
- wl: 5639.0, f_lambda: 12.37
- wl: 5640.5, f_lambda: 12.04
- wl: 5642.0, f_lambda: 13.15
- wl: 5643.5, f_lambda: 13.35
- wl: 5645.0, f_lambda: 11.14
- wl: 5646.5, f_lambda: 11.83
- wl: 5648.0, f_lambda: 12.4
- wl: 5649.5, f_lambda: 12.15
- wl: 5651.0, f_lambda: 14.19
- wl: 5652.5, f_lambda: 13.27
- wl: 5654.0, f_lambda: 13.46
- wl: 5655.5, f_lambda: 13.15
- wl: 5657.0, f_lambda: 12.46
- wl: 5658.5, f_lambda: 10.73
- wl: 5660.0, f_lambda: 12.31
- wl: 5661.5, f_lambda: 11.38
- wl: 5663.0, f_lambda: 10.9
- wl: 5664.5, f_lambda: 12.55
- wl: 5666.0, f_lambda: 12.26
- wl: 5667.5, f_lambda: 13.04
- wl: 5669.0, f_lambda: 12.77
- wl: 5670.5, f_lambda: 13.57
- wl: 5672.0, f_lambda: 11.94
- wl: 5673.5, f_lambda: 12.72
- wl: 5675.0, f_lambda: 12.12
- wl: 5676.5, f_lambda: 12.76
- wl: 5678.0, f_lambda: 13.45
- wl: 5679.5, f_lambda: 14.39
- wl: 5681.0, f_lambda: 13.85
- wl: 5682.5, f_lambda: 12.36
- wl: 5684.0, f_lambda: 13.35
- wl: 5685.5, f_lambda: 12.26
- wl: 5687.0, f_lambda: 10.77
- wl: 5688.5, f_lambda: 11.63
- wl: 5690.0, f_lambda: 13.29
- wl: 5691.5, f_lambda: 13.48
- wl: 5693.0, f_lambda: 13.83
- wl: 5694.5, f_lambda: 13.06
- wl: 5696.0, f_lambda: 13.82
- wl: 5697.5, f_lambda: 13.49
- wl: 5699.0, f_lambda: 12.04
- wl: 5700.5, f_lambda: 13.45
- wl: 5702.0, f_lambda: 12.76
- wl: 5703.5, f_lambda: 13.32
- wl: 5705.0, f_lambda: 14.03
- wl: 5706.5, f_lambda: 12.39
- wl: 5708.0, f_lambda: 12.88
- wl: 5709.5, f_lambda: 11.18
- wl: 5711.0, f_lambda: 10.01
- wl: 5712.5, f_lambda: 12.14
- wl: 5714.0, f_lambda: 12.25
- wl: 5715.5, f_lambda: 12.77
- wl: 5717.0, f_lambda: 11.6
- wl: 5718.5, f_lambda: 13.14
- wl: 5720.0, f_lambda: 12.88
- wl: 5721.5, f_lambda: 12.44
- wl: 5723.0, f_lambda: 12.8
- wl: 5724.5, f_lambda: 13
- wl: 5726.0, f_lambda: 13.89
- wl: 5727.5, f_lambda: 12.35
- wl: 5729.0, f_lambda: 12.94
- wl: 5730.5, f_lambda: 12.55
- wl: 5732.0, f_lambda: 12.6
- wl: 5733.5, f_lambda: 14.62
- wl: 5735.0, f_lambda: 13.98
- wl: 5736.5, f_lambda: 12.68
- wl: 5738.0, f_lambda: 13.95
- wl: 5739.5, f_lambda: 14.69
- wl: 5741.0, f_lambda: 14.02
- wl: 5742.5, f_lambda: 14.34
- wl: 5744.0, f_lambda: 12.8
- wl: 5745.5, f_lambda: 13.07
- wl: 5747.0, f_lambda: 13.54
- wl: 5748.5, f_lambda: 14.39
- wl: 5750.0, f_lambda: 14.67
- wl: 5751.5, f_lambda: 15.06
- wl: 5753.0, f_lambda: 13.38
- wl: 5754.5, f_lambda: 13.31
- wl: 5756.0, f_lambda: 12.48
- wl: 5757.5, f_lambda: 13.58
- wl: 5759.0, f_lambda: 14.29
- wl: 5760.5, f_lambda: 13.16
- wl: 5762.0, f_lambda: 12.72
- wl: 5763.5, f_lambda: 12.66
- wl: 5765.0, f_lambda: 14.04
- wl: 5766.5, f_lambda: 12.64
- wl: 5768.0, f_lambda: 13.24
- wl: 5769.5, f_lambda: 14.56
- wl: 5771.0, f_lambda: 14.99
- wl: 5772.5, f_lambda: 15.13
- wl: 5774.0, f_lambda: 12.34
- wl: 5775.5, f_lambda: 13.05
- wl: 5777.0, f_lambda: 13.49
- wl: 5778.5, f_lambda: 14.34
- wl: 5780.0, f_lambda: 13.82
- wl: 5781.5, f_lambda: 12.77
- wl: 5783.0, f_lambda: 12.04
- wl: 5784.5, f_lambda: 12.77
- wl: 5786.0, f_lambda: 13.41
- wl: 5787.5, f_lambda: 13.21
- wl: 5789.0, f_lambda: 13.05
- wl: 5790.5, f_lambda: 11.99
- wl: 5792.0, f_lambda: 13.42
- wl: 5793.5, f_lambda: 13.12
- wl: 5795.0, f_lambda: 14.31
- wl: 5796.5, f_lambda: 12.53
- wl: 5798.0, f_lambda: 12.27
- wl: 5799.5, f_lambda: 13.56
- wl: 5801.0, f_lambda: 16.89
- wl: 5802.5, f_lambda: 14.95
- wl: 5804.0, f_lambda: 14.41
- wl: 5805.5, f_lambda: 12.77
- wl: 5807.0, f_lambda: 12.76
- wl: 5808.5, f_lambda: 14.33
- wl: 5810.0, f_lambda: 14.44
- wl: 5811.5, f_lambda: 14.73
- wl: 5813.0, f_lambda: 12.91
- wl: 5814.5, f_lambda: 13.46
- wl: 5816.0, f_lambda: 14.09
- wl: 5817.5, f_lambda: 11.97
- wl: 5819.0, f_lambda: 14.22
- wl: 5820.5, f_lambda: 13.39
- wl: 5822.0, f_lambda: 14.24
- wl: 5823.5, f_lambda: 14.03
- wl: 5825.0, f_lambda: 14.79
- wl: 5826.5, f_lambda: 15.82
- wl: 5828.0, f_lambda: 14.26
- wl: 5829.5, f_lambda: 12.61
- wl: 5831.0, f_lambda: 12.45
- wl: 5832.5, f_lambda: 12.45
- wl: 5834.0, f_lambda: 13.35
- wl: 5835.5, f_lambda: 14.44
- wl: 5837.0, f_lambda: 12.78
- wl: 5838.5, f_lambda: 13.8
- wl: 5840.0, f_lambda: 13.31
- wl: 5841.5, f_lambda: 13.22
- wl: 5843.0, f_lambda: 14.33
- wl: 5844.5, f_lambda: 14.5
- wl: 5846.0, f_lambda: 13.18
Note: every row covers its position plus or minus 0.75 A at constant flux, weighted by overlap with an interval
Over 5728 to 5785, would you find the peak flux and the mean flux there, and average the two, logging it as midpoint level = 14.34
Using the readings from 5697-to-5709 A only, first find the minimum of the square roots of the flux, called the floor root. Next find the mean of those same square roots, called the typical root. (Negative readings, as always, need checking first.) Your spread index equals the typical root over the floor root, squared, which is 1.08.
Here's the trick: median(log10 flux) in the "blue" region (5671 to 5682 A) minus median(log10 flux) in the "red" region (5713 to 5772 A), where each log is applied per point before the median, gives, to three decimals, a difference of -0.013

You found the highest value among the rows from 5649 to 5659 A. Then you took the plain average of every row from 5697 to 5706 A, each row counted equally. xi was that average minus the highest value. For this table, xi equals -1.0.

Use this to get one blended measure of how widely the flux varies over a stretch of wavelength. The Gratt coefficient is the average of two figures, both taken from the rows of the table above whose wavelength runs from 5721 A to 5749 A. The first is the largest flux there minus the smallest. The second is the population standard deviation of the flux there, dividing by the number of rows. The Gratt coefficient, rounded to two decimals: 1.56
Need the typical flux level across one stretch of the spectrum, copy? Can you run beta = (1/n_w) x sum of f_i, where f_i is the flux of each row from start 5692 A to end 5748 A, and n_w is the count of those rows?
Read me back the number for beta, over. 13.0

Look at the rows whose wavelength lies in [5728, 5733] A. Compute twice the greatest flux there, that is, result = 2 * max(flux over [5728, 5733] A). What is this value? 25.9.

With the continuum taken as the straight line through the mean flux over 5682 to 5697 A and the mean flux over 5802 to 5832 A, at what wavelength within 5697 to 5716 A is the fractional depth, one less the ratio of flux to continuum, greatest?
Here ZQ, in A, 5711.0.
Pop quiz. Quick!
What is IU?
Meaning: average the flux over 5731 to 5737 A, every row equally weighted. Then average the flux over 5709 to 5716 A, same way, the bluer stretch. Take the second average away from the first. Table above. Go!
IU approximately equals 1.8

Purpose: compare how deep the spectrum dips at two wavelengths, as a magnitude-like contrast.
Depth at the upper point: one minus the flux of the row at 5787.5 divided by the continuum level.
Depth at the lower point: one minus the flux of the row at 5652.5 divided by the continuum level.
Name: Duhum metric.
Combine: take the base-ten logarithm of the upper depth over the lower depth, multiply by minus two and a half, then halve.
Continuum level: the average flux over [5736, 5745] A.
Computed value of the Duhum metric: -0.1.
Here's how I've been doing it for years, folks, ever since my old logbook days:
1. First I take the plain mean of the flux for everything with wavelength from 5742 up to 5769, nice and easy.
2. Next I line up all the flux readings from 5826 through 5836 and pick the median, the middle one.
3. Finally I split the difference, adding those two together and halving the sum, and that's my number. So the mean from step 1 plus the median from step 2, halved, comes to 13.4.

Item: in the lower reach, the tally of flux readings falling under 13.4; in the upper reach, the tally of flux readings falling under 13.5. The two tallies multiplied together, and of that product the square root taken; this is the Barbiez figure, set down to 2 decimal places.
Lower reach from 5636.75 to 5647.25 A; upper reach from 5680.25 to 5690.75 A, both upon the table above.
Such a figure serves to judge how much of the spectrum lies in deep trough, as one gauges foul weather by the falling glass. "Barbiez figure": 6.00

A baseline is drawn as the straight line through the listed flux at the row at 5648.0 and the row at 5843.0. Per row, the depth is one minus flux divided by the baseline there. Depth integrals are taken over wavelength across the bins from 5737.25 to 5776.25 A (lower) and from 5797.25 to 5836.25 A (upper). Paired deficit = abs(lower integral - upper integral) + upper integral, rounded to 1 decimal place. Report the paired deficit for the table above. 2.0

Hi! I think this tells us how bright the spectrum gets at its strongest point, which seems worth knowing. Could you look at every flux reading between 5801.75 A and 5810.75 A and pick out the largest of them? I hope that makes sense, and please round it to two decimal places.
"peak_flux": 14.95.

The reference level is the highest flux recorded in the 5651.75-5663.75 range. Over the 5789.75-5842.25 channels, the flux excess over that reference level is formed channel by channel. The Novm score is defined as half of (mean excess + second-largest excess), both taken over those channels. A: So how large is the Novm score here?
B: 1.3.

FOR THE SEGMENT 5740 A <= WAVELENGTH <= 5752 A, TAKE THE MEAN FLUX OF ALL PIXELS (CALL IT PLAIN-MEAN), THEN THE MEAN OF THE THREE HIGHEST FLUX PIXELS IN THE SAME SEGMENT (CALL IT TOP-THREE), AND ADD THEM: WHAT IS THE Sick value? 28.7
